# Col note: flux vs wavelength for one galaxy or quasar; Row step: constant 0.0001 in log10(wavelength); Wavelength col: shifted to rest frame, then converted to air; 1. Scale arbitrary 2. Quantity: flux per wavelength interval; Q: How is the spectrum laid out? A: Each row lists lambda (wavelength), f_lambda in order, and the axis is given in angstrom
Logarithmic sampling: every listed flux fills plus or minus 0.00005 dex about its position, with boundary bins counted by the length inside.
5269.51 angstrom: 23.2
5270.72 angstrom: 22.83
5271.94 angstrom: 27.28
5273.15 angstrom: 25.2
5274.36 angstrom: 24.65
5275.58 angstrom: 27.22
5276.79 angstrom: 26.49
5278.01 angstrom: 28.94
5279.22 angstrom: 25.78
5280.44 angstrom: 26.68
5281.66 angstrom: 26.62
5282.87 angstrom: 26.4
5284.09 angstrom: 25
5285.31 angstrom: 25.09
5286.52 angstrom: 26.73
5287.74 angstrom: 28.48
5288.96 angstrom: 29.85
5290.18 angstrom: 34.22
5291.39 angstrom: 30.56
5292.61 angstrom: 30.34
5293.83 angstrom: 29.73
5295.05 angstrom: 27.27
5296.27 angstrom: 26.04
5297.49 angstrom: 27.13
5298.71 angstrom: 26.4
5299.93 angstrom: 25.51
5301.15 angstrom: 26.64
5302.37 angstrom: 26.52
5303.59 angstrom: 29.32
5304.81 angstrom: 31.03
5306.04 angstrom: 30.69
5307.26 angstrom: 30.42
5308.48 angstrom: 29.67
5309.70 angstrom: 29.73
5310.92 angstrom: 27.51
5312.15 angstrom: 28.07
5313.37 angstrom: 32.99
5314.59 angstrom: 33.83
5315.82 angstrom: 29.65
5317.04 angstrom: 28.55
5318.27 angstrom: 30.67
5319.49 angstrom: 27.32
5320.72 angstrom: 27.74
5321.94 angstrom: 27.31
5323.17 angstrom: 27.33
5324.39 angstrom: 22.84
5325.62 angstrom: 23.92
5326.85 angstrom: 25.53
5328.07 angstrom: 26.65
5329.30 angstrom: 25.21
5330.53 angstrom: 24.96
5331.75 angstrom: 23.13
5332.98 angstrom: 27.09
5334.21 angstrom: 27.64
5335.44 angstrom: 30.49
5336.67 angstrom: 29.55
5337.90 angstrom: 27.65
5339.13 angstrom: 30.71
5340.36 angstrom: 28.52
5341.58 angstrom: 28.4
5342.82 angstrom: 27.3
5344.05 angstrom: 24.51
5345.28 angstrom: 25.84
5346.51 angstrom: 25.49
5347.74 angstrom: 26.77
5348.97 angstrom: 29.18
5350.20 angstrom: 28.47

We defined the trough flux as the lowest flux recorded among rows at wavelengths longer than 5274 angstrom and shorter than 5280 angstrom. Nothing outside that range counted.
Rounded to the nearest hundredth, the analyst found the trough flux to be 24.65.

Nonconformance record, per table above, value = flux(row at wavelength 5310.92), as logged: 27.51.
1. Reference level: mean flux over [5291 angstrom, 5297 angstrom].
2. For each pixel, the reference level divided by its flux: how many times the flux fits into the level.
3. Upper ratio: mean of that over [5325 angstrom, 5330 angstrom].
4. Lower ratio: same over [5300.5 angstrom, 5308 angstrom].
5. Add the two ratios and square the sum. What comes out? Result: 4.5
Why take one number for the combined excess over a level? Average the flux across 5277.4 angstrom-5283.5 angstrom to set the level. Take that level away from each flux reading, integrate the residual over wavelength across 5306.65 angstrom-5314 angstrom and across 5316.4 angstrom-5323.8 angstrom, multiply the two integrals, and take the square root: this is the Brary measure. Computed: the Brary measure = 14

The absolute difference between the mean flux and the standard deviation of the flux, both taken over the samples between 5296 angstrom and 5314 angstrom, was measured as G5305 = 26.4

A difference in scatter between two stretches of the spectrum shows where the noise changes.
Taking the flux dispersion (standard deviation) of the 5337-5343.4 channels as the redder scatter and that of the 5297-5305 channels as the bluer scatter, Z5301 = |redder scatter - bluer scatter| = 0.62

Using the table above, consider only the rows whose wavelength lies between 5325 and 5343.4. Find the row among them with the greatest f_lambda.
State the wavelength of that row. 5339.13 angstrom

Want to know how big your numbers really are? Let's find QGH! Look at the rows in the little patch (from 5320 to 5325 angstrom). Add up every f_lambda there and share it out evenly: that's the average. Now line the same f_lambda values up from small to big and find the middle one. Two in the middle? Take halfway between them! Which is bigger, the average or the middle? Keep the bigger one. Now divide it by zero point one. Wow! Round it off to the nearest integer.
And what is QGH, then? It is 273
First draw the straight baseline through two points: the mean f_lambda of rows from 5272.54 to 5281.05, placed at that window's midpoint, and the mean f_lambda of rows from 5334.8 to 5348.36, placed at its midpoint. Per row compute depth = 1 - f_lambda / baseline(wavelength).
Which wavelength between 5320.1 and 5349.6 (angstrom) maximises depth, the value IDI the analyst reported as 5324.39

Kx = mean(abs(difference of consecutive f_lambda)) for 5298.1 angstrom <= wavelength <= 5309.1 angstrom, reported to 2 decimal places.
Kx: 1.00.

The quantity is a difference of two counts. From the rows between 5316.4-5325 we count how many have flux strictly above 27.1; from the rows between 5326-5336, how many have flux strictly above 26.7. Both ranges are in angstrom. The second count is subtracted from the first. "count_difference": 3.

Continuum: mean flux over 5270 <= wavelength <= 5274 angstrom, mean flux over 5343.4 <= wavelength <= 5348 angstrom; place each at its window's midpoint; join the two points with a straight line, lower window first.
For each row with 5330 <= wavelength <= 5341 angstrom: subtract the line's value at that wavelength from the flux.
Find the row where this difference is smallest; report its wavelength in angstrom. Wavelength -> 5331.75 angstrom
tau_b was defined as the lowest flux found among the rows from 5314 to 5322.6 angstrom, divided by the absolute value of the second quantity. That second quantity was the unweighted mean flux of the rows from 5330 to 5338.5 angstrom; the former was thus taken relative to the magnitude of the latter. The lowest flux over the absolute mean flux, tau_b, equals 1.00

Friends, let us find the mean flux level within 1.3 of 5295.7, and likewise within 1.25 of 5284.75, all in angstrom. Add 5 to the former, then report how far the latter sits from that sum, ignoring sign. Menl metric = 6.6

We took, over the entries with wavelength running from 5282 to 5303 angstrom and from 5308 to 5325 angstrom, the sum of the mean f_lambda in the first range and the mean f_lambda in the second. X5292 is 57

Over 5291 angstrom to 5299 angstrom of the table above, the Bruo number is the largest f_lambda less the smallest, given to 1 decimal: 4.5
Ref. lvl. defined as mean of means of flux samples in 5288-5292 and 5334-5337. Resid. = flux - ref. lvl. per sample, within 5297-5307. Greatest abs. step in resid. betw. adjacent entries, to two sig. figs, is 2.8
